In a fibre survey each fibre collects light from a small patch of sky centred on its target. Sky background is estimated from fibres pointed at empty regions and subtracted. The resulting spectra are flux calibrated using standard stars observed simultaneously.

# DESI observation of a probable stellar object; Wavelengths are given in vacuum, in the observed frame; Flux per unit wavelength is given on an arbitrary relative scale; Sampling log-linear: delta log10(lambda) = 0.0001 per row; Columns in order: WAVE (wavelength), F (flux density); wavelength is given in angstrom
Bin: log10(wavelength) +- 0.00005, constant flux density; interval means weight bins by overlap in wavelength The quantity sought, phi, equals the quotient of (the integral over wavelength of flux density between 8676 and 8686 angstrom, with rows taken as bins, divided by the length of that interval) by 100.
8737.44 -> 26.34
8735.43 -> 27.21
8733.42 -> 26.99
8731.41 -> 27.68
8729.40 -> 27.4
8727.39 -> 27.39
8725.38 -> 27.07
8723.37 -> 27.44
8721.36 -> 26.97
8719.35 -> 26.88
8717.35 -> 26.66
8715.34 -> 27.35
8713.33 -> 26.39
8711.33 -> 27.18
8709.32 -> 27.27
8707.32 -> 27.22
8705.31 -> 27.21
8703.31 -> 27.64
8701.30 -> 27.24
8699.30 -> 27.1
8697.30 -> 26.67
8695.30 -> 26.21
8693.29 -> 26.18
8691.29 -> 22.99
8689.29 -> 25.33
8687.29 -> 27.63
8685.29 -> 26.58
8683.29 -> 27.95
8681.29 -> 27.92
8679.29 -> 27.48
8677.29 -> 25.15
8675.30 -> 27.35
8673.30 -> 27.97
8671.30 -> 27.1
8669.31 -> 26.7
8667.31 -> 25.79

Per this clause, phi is 0.270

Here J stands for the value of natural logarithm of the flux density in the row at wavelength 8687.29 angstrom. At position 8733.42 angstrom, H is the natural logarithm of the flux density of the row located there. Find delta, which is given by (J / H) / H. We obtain 0.306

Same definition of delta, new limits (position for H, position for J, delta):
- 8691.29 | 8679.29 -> 0.337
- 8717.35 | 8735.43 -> 0.306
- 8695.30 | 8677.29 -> 0.302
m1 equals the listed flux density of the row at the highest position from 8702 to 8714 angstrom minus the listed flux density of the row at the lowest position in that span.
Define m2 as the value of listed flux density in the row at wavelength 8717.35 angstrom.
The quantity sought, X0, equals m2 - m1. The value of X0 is 27.9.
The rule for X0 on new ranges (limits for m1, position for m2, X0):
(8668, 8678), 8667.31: 27.3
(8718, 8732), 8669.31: 25.9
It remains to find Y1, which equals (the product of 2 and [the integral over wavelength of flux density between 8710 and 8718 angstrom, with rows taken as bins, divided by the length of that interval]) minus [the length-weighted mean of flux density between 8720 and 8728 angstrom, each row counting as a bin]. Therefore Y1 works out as 26.6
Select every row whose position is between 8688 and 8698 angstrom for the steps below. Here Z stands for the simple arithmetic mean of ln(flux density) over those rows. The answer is 3.24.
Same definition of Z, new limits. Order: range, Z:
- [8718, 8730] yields 3.30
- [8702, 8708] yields 3.31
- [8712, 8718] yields 3.29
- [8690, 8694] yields 3.20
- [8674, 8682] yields 3.29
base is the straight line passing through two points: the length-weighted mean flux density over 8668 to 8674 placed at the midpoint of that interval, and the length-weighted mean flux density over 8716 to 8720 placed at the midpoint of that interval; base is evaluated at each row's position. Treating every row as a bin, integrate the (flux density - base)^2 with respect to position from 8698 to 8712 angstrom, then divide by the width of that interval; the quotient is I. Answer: 0.1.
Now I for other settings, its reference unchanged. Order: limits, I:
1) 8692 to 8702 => 0.8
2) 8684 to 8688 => 0.3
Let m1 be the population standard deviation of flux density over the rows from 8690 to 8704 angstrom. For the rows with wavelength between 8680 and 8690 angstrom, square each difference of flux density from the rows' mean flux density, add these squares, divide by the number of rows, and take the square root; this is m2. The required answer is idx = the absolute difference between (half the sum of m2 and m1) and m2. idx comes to 0.2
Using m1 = 1.44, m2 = 1.0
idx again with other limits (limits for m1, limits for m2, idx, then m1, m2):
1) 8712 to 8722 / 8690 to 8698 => 0.6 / 0.32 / 1.5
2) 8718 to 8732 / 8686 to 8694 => 0.7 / 0.27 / 1.7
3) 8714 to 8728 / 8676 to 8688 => 0.4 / 0.27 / 1.0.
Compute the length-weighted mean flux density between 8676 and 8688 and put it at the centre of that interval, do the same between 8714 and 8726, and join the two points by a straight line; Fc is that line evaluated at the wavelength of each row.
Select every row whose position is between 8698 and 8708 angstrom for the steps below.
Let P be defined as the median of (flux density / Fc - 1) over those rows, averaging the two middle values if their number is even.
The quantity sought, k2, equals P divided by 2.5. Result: 0.002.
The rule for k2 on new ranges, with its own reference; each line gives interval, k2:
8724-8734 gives 0.006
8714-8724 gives -0.001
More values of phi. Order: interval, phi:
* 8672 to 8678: 0.269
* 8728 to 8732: 0.275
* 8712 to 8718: 0.268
